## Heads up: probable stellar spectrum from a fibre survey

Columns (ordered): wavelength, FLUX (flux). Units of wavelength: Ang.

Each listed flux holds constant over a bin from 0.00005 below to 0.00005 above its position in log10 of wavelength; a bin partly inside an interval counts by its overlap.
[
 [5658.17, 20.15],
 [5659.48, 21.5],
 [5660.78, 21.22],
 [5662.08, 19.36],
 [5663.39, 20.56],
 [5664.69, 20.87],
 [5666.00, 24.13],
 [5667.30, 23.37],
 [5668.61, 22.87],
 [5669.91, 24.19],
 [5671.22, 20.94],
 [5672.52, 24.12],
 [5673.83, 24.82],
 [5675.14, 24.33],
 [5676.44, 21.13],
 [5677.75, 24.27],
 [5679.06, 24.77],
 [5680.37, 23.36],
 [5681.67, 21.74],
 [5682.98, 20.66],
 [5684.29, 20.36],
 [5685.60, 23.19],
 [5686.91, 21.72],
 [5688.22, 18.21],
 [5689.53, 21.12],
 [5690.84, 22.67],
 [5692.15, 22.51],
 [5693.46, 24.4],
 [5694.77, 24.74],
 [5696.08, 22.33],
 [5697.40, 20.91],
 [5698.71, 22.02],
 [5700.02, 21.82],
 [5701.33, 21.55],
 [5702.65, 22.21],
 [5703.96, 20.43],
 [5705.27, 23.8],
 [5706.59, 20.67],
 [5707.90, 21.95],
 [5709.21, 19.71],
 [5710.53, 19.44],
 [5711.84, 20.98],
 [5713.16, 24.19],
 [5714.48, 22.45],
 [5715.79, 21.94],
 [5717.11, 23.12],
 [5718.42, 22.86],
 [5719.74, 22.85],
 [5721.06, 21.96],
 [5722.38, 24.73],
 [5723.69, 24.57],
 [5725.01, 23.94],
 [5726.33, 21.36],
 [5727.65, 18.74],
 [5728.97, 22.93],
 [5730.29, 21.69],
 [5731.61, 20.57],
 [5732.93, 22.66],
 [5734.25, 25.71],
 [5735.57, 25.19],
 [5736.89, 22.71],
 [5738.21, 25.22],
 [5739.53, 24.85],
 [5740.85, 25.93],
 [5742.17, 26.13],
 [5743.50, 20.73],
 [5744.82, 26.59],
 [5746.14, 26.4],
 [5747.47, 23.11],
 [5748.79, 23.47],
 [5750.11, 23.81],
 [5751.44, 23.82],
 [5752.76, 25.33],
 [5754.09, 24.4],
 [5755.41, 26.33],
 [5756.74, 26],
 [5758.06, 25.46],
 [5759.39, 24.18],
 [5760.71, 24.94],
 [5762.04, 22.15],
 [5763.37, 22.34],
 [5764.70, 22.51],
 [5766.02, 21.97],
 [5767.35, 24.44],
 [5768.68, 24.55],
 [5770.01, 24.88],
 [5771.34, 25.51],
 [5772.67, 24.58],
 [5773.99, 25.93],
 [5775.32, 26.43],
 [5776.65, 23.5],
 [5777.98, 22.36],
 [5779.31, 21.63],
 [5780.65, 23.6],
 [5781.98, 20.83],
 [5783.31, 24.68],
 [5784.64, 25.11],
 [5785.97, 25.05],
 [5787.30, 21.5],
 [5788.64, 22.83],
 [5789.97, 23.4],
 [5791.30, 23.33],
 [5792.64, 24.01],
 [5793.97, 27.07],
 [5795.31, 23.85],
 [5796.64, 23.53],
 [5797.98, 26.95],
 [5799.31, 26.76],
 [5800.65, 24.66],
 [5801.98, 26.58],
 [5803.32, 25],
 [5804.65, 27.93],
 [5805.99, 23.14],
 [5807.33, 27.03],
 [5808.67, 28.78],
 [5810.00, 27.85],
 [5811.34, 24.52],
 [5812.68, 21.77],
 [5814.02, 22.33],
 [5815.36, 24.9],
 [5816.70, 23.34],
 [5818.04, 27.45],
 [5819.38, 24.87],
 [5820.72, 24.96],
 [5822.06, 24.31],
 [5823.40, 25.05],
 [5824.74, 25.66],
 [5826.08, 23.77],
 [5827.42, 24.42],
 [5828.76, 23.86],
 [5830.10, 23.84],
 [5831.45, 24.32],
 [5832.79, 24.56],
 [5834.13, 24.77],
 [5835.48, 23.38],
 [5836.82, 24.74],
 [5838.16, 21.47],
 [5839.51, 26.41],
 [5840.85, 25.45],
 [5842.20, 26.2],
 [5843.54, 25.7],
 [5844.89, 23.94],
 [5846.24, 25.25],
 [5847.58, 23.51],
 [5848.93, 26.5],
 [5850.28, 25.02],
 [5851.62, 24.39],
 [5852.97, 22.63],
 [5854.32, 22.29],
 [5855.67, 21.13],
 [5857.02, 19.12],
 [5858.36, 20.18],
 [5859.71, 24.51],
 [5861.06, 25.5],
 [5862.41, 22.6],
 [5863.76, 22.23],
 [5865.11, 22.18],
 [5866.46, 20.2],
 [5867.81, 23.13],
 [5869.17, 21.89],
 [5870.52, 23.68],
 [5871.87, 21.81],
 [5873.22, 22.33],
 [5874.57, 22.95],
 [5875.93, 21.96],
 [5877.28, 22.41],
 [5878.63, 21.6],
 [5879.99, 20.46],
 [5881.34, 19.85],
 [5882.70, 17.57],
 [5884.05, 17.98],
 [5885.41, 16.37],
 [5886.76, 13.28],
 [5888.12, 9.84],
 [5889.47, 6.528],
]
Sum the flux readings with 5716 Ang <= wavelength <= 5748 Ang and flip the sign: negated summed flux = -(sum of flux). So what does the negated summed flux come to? -565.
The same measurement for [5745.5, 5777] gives -586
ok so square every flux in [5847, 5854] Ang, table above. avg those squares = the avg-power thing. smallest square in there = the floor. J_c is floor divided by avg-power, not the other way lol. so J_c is 0.86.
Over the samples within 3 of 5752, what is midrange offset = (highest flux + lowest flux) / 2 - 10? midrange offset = 14.57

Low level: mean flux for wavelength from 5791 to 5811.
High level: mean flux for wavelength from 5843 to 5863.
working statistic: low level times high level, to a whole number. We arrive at 605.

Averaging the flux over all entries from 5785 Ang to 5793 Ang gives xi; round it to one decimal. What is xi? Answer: 23.4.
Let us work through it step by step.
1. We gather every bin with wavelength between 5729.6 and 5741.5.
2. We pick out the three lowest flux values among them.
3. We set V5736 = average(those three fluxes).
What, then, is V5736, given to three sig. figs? 21.6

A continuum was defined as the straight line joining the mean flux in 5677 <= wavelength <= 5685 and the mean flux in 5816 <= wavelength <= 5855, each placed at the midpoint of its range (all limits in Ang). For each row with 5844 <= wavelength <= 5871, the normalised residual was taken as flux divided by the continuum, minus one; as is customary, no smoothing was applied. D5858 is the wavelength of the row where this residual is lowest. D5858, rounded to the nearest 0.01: 5857.02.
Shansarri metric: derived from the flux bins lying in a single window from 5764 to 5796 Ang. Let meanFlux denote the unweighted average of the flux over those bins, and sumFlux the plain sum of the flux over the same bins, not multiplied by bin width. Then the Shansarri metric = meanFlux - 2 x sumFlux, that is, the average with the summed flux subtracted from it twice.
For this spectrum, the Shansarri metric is -1123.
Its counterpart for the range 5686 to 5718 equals -1028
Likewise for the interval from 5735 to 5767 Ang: -1143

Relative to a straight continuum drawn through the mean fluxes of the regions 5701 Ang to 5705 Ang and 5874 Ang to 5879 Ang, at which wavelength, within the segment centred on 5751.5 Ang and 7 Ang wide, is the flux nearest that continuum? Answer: 5748.79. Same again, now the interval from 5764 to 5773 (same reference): 5766.02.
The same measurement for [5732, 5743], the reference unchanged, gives 5732.93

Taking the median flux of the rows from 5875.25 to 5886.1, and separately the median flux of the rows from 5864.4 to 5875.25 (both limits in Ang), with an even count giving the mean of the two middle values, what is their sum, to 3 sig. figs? 42.4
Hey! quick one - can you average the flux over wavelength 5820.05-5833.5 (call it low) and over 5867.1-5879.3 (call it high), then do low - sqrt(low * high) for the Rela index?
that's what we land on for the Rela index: 1.1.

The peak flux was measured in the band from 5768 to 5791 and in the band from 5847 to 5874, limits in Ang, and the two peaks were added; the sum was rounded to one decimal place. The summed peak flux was 52.9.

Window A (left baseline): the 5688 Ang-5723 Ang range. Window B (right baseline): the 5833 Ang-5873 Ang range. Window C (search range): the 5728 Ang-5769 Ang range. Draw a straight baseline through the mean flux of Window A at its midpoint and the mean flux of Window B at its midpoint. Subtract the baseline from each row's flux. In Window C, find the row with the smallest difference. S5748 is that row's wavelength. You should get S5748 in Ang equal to 5731.61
